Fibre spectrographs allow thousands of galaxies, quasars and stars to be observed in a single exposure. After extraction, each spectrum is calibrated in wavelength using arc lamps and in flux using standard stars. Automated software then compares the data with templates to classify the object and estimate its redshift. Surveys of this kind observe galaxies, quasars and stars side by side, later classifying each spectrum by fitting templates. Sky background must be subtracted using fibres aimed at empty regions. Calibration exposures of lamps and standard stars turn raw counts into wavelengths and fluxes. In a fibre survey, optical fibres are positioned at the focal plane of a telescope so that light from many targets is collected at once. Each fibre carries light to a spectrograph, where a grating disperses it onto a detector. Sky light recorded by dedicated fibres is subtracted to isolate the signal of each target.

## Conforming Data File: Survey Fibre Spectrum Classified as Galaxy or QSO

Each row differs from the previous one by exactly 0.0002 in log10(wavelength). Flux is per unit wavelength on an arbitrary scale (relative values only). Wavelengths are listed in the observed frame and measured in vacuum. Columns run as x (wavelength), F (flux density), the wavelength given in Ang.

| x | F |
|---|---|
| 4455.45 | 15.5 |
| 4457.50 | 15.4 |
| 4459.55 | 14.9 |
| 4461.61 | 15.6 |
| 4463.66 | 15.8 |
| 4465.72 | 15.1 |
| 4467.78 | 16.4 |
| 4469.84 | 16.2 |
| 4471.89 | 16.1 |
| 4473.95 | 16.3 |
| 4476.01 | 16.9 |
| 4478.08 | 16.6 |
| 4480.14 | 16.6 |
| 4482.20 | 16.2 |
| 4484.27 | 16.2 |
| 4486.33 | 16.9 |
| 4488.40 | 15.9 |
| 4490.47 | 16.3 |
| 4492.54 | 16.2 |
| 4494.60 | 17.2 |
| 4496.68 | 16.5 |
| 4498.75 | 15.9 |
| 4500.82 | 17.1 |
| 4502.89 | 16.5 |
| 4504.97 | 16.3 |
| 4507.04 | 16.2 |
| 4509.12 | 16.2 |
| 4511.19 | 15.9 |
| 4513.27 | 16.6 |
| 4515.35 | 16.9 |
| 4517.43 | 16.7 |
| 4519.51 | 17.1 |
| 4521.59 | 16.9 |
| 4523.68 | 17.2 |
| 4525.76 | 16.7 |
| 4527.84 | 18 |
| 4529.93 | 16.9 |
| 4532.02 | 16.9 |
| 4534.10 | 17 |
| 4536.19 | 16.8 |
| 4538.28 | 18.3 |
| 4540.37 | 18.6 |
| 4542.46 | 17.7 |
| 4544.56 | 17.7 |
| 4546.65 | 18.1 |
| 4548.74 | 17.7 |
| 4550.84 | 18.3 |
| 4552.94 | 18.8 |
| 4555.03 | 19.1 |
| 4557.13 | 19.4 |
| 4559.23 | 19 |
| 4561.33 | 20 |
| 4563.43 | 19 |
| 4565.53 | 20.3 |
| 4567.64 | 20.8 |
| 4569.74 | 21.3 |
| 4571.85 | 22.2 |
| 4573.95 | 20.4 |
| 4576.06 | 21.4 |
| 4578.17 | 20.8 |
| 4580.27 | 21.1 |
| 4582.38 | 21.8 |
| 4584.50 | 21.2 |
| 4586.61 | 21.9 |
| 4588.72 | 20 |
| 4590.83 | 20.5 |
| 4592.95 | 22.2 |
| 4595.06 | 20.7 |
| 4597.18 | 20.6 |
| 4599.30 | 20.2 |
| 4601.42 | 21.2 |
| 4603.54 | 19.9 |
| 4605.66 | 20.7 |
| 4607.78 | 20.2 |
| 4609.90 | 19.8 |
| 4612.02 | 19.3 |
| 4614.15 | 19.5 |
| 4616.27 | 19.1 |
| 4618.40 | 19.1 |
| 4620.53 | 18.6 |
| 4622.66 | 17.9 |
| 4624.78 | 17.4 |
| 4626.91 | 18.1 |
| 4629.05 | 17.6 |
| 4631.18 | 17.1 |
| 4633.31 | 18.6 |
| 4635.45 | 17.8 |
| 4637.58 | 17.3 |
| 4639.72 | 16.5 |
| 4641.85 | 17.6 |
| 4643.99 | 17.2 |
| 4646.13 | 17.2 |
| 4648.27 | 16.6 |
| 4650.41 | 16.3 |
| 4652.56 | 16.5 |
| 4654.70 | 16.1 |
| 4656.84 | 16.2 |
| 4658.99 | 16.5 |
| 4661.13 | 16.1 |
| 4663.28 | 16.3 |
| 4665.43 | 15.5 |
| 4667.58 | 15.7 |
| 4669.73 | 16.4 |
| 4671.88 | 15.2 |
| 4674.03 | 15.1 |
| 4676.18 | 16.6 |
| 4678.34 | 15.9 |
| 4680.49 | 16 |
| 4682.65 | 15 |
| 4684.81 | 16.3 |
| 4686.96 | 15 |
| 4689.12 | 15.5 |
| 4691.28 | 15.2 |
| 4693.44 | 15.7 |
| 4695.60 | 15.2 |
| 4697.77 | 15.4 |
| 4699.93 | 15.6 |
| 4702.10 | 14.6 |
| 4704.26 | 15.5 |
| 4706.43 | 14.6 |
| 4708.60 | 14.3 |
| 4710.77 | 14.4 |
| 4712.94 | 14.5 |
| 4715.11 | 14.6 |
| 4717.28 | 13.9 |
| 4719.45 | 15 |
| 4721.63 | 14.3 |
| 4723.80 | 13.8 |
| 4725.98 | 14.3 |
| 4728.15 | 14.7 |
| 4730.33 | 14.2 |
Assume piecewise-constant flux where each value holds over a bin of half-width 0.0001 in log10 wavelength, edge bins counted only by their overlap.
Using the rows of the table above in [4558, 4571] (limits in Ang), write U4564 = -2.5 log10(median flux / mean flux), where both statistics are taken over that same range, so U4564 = -0.004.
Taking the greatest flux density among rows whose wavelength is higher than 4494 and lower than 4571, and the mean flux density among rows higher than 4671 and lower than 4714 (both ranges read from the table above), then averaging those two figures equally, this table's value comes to 18.3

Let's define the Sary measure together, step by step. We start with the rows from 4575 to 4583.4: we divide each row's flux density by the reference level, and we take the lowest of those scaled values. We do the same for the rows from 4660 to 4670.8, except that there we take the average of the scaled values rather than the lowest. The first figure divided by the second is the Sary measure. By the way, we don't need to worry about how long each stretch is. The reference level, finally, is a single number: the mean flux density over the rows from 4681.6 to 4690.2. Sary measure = 1.30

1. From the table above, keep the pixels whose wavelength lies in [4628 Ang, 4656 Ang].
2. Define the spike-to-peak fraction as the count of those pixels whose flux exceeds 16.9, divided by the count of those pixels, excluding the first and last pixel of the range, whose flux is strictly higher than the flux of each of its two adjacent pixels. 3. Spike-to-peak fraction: 2.7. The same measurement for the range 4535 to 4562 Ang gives 4.0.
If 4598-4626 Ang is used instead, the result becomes 4.3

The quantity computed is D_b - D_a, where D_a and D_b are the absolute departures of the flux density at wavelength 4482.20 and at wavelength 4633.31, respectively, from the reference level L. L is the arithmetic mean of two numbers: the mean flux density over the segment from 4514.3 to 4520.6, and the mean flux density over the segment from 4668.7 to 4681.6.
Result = 2.0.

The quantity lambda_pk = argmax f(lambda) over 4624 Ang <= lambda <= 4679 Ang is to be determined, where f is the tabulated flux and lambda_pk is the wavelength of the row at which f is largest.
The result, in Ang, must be 4633.31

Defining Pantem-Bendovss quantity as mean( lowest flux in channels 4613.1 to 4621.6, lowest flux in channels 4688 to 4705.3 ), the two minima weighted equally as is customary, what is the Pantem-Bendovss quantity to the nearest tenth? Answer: 16.6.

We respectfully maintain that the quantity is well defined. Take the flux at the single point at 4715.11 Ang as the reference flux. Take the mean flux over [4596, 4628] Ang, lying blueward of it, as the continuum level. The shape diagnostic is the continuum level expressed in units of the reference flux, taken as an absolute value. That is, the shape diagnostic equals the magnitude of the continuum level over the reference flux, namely 1.33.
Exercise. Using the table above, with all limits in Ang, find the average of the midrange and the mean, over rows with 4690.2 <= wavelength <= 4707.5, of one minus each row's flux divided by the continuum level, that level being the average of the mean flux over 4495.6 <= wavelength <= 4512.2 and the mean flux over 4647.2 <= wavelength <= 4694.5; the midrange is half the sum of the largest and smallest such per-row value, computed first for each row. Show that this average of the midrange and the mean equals 0.06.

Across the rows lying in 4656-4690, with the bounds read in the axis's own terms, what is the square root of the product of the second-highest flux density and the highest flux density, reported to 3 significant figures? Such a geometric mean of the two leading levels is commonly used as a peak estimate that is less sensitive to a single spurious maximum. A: 16.5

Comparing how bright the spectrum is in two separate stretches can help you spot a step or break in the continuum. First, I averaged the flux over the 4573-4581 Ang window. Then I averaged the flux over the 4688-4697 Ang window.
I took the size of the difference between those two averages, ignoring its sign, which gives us 5.5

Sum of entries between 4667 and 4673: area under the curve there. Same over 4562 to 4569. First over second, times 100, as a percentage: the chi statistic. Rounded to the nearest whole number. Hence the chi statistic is 79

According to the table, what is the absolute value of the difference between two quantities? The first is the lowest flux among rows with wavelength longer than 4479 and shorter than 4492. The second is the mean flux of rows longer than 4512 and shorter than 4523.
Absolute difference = 0.9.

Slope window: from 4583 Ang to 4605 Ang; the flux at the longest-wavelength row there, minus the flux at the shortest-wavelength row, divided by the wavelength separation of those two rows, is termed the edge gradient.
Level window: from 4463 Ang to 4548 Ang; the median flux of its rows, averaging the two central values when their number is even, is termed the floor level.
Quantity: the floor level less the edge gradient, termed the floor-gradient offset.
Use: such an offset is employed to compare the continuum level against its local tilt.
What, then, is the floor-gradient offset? 16.7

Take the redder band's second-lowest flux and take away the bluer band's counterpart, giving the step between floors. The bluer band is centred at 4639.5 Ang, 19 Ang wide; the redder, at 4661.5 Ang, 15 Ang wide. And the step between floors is -0.9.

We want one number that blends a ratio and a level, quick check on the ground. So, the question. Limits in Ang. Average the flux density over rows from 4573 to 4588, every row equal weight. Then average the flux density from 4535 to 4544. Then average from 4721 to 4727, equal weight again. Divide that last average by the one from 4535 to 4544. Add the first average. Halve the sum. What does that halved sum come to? 11.0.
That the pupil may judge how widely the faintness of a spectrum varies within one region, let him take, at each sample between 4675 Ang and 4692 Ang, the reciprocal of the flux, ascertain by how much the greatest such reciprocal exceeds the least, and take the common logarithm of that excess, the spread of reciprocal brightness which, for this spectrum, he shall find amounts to -2.19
